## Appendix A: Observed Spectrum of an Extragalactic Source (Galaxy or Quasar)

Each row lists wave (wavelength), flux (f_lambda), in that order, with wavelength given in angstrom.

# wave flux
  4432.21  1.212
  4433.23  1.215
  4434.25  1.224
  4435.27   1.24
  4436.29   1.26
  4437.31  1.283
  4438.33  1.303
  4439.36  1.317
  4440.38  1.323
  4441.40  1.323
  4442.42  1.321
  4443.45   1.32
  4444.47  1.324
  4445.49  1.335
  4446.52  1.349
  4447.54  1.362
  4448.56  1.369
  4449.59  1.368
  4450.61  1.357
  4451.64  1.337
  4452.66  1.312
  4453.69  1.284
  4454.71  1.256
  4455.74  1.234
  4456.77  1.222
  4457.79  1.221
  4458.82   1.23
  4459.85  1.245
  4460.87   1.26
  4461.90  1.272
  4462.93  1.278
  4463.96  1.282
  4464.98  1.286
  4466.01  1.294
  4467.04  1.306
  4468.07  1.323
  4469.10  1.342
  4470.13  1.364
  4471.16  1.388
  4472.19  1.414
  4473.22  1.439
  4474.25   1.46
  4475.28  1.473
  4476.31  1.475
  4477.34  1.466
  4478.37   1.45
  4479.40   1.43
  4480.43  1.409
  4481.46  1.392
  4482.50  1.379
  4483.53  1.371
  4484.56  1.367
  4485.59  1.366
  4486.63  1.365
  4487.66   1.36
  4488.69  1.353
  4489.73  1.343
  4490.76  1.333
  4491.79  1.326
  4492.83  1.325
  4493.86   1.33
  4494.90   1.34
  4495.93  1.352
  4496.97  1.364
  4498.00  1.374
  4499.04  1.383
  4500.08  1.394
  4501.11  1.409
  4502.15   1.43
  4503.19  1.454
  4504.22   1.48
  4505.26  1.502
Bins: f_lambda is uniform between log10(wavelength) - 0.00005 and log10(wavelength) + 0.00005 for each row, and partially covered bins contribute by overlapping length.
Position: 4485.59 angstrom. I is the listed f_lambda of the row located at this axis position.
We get 1.366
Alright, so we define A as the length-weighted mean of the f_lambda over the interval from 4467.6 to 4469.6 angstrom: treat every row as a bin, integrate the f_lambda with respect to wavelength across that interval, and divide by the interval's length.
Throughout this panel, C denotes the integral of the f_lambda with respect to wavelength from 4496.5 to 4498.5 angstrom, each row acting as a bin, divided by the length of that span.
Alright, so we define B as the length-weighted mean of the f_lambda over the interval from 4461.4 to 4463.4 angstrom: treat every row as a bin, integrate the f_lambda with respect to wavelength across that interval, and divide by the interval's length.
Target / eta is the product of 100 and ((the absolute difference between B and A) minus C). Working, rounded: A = 1.33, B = 1.27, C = 1.37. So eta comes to -131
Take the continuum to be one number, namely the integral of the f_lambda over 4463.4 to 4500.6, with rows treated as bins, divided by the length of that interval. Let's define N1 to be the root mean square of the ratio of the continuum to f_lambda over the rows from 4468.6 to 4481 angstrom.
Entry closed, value 0.96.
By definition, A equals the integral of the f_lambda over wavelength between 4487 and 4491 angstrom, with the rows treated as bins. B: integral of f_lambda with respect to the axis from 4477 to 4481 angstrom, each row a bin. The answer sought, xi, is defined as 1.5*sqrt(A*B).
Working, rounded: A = 5.40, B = 5.8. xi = 8.36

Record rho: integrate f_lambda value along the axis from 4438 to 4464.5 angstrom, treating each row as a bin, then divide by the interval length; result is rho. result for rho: 1.30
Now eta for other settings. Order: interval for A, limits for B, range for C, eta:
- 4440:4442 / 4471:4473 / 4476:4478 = -139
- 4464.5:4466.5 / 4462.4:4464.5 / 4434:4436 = -123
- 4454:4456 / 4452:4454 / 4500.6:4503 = -137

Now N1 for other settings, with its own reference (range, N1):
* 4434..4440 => 1.08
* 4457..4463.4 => 1.10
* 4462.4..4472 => 1.04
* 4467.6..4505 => 0.99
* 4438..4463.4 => 1.06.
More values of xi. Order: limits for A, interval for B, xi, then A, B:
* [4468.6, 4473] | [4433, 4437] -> 8.23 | 6.07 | 5.0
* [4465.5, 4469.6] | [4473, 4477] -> 8.43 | 5.39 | 5.9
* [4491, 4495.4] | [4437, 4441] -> 8.30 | 5.85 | 5.2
